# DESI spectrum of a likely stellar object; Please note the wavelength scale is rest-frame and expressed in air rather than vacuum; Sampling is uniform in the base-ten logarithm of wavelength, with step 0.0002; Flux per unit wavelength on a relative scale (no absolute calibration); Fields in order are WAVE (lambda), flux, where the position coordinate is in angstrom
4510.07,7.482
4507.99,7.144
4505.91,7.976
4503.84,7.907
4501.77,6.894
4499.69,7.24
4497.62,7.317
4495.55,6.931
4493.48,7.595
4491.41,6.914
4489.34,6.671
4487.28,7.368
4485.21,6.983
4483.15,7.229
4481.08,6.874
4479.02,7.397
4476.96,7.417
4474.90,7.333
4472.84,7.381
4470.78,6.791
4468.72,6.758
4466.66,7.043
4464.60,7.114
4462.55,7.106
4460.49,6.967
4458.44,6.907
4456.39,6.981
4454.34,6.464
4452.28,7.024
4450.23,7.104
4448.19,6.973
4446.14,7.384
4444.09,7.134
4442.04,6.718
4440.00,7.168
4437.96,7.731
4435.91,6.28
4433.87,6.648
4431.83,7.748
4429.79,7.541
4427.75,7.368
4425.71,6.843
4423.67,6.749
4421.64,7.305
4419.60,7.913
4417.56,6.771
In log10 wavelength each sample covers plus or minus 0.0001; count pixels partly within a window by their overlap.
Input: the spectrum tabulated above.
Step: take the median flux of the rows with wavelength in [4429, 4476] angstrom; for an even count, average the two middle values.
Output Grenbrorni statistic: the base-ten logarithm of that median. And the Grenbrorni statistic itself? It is 0.848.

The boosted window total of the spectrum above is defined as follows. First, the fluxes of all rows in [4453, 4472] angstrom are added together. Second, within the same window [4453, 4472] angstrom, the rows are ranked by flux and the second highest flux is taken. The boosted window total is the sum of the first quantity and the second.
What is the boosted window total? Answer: 69.2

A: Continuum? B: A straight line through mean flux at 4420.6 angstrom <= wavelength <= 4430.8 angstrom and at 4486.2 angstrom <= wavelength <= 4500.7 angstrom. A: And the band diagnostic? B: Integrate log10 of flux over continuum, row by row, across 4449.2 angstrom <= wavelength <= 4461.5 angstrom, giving -0.19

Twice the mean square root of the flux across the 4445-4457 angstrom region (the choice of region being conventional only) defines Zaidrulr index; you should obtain 5.29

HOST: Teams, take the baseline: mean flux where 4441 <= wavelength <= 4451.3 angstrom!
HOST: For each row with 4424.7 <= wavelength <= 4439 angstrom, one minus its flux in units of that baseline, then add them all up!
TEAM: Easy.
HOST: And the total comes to -0.10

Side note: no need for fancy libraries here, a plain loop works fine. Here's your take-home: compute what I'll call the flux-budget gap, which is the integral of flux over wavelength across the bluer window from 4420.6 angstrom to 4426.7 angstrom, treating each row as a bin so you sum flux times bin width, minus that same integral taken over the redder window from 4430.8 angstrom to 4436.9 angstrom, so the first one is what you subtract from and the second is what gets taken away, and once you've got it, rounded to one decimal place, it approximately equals 0.4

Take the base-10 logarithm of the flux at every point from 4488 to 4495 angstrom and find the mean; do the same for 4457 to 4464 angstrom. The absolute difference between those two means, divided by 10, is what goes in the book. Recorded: 0.0003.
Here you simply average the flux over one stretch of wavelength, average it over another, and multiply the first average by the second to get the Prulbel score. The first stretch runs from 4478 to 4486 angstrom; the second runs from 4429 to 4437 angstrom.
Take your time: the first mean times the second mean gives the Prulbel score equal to 50.2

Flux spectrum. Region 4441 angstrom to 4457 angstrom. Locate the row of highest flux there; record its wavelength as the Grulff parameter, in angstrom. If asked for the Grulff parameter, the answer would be 4446.14 angstrom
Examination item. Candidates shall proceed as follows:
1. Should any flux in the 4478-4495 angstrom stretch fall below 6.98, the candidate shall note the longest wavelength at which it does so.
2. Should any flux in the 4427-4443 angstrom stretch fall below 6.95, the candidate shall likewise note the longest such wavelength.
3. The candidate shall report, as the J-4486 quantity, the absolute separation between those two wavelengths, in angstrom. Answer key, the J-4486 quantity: 49.4 angstrom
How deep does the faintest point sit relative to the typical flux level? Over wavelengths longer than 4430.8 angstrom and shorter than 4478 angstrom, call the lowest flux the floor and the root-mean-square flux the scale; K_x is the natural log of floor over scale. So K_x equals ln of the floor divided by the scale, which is -0.12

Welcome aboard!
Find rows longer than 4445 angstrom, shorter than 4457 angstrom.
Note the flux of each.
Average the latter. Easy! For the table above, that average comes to 6.99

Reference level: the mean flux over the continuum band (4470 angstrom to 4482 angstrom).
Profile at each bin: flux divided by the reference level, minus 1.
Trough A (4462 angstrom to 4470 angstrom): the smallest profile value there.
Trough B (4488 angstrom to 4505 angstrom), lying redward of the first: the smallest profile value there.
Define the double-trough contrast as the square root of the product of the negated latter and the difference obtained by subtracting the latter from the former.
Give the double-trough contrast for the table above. 0.030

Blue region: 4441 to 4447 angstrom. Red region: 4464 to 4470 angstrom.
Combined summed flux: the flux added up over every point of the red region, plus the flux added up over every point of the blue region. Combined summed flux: 42.2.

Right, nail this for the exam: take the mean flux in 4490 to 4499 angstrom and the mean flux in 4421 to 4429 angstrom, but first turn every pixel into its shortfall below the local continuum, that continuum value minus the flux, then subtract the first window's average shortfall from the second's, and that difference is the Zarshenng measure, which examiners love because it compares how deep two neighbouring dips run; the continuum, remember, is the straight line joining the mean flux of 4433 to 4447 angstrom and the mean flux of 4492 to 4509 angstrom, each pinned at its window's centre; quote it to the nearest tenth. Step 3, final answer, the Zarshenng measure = -0.3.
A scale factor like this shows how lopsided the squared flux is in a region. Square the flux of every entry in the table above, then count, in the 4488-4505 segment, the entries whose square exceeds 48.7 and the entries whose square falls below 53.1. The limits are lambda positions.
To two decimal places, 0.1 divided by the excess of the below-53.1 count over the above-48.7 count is 0.10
